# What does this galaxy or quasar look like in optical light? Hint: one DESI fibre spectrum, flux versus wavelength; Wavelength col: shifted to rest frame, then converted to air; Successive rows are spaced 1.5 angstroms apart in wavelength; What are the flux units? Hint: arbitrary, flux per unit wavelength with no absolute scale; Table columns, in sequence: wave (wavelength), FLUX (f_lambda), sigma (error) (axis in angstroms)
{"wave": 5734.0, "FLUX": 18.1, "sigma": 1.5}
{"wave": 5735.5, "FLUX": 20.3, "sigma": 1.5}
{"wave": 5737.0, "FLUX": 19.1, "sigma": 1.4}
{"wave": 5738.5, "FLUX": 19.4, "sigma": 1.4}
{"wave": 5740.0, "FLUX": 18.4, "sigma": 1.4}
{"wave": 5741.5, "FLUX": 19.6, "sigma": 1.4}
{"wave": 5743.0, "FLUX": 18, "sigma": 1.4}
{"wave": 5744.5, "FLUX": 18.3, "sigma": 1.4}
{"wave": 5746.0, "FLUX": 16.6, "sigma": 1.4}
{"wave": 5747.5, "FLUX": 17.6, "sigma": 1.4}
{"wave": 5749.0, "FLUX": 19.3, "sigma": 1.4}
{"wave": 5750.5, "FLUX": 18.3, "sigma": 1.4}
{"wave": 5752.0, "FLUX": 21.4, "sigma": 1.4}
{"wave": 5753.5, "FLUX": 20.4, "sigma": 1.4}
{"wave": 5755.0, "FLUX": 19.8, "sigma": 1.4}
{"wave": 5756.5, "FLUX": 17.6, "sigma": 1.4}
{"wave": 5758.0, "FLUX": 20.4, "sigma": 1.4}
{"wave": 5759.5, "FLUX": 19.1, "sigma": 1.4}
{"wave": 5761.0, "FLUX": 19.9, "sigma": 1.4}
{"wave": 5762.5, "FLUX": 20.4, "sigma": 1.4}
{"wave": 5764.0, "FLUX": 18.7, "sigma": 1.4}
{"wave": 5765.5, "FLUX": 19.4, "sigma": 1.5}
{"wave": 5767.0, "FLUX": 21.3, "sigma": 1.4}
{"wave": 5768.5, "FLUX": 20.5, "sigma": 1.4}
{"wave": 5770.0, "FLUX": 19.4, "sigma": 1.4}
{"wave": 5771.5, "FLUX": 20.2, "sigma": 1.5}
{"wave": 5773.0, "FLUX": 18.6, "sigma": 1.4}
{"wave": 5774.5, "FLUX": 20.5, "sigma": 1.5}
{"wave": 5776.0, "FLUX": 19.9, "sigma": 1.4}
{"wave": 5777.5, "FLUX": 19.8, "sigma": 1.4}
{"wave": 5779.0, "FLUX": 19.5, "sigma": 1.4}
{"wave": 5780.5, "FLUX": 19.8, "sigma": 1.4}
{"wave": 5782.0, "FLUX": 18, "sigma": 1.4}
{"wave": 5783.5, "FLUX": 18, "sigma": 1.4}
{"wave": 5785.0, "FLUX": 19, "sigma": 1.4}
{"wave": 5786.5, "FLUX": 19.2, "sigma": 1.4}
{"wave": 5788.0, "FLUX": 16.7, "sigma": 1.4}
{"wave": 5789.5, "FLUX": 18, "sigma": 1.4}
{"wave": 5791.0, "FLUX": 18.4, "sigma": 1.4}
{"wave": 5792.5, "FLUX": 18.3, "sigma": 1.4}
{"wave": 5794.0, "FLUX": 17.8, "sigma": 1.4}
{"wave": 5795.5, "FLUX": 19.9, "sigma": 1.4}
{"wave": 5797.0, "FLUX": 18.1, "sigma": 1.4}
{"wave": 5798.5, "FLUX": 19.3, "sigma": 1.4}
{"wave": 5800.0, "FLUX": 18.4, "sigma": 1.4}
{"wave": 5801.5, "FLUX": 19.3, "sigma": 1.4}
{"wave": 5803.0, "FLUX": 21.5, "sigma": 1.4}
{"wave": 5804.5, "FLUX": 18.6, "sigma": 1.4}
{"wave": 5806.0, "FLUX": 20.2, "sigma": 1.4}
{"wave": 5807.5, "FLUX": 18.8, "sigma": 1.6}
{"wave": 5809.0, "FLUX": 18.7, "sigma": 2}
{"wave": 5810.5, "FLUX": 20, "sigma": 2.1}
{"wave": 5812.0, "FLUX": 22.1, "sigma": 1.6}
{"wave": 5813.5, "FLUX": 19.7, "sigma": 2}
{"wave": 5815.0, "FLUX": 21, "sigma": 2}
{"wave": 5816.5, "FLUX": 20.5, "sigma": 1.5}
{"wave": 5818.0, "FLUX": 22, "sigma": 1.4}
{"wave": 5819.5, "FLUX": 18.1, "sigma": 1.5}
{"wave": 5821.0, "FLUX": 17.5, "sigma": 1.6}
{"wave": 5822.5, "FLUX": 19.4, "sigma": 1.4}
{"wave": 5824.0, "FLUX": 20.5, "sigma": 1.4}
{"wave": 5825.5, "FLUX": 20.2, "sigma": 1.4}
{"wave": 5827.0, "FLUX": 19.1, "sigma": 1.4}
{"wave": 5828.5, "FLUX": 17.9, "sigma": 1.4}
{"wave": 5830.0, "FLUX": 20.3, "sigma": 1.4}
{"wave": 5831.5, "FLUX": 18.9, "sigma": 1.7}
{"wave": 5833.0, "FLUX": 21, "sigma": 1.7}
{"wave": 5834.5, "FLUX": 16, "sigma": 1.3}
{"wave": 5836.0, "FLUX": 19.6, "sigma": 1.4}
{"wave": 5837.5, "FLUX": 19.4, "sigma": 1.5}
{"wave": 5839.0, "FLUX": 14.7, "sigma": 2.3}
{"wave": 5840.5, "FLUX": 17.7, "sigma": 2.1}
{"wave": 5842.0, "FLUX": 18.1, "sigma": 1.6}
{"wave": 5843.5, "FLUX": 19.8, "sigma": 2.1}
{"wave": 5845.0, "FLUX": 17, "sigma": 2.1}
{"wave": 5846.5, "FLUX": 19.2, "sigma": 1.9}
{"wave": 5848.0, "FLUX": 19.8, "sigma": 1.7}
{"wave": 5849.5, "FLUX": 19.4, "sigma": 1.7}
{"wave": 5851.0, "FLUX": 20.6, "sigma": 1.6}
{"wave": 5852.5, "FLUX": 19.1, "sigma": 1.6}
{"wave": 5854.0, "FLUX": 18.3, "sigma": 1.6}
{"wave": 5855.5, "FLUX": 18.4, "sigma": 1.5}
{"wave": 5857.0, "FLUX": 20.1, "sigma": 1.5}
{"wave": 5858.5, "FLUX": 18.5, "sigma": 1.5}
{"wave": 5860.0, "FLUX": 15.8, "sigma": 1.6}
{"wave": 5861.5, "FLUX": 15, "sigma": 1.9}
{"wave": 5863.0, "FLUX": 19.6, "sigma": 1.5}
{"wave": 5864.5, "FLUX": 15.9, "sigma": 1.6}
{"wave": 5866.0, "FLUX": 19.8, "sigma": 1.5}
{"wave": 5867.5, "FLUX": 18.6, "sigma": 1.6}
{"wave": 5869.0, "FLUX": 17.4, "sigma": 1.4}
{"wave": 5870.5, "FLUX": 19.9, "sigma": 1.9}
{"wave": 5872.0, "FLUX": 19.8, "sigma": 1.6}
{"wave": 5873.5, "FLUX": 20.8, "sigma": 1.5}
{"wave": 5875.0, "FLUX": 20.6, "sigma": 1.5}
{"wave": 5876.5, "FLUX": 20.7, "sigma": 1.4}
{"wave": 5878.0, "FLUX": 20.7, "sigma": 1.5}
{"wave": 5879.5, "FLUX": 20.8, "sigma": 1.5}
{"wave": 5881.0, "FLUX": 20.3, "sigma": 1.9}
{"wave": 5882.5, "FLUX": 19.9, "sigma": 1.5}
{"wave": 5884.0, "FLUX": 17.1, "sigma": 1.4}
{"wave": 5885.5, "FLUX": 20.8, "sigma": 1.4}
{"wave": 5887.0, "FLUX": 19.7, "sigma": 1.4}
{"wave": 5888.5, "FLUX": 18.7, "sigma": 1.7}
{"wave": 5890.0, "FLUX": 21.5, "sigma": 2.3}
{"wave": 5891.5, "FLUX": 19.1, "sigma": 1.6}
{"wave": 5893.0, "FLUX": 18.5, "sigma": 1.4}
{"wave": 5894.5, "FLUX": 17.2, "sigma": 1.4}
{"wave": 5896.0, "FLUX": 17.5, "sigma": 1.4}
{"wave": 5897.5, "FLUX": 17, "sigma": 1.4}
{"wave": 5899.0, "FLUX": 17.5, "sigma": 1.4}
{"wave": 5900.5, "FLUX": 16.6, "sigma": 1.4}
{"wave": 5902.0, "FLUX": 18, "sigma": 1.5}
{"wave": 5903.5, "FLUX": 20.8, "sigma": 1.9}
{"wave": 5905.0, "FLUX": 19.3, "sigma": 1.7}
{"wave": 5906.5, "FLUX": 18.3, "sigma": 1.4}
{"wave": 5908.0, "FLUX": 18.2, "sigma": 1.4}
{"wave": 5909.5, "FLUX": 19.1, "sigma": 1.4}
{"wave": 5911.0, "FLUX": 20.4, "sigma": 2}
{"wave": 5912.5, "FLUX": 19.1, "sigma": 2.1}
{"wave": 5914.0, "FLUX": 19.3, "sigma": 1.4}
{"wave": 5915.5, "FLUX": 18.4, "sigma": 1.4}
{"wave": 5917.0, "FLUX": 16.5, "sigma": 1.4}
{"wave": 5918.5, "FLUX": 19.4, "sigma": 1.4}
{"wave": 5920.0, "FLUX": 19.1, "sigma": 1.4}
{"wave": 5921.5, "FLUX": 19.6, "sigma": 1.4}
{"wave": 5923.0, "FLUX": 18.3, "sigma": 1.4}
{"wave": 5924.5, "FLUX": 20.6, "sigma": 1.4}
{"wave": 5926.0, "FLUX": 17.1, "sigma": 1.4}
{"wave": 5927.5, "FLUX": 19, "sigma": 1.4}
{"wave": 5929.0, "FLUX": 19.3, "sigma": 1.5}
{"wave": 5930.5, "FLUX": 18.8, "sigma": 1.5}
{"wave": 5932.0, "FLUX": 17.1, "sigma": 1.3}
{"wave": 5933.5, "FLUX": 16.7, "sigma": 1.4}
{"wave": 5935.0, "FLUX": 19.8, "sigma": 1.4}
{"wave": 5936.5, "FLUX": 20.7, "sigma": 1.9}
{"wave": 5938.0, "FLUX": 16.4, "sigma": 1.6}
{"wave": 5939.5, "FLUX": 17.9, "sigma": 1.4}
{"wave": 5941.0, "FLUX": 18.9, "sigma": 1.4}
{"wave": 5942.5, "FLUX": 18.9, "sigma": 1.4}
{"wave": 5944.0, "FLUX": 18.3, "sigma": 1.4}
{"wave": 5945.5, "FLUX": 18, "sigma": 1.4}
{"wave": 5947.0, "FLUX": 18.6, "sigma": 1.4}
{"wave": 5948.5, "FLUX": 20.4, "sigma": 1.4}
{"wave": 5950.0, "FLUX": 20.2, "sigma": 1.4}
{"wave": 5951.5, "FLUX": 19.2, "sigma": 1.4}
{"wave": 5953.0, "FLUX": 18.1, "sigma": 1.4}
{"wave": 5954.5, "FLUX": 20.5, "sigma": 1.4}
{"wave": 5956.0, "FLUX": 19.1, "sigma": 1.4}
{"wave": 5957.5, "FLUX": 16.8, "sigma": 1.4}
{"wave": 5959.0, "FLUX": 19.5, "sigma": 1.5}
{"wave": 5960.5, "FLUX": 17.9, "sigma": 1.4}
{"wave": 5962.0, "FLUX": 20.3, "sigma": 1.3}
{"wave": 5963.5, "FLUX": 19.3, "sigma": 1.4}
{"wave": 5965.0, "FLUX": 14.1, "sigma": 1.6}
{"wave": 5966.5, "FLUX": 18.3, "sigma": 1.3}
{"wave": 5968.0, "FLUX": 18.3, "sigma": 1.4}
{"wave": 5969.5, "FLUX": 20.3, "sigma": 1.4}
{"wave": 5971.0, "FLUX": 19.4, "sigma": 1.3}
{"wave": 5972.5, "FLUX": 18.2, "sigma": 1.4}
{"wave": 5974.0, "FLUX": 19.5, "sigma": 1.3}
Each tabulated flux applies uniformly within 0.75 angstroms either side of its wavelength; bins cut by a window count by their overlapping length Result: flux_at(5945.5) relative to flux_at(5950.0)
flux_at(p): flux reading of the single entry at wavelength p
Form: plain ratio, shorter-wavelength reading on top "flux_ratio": 0.89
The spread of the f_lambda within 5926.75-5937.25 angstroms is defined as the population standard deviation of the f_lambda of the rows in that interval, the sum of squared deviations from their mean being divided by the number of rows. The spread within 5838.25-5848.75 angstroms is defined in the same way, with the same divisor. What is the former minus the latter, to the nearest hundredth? -0.37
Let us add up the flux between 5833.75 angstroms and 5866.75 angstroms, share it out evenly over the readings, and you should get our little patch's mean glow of 18.3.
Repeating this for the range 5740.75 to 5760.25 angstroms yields 19.0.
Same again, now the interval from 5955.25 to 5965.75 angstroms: 18.1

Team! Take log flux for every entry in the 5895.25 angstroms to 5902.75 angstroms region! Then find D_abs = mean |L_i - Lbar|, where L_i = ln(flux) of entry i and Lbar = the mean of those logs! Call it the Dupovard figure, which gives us 0.024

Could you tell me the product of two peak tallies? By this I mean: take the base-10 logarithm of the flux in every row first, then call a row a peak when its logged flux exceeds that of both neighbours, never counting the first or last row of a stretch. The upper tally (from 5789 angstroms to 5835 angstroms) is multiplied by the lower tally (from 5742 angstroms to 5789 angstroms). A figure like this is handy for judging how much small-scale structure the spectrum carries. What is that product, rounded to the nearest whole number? 110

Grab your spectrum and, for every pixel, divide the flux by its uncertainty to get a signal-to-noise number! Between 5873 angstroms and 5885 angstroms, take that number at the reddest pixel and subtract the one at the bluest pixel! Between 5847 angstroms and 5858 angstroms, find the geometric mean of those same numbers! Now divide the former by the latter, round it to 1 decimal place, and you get -0.1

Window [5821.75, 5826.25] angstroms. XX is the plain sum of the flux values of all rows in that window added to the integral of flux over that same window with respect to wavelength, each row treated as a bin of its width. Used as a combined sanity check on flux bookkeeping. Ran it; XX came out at 150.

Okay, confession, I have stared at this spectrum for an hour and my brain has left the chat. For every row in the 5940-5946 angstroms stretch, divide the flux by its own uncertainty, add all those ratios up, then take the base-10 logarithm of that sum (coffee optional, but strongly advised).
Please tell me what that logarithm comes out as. 1.724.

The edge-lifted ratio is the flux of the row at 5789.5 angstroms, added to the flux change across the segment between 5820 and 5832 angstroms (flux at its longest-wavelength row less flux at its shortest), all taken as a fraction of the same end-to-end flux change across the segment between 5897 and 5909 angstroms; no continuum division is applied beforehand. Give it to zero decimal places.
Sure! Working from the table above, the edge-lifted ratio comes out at 16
